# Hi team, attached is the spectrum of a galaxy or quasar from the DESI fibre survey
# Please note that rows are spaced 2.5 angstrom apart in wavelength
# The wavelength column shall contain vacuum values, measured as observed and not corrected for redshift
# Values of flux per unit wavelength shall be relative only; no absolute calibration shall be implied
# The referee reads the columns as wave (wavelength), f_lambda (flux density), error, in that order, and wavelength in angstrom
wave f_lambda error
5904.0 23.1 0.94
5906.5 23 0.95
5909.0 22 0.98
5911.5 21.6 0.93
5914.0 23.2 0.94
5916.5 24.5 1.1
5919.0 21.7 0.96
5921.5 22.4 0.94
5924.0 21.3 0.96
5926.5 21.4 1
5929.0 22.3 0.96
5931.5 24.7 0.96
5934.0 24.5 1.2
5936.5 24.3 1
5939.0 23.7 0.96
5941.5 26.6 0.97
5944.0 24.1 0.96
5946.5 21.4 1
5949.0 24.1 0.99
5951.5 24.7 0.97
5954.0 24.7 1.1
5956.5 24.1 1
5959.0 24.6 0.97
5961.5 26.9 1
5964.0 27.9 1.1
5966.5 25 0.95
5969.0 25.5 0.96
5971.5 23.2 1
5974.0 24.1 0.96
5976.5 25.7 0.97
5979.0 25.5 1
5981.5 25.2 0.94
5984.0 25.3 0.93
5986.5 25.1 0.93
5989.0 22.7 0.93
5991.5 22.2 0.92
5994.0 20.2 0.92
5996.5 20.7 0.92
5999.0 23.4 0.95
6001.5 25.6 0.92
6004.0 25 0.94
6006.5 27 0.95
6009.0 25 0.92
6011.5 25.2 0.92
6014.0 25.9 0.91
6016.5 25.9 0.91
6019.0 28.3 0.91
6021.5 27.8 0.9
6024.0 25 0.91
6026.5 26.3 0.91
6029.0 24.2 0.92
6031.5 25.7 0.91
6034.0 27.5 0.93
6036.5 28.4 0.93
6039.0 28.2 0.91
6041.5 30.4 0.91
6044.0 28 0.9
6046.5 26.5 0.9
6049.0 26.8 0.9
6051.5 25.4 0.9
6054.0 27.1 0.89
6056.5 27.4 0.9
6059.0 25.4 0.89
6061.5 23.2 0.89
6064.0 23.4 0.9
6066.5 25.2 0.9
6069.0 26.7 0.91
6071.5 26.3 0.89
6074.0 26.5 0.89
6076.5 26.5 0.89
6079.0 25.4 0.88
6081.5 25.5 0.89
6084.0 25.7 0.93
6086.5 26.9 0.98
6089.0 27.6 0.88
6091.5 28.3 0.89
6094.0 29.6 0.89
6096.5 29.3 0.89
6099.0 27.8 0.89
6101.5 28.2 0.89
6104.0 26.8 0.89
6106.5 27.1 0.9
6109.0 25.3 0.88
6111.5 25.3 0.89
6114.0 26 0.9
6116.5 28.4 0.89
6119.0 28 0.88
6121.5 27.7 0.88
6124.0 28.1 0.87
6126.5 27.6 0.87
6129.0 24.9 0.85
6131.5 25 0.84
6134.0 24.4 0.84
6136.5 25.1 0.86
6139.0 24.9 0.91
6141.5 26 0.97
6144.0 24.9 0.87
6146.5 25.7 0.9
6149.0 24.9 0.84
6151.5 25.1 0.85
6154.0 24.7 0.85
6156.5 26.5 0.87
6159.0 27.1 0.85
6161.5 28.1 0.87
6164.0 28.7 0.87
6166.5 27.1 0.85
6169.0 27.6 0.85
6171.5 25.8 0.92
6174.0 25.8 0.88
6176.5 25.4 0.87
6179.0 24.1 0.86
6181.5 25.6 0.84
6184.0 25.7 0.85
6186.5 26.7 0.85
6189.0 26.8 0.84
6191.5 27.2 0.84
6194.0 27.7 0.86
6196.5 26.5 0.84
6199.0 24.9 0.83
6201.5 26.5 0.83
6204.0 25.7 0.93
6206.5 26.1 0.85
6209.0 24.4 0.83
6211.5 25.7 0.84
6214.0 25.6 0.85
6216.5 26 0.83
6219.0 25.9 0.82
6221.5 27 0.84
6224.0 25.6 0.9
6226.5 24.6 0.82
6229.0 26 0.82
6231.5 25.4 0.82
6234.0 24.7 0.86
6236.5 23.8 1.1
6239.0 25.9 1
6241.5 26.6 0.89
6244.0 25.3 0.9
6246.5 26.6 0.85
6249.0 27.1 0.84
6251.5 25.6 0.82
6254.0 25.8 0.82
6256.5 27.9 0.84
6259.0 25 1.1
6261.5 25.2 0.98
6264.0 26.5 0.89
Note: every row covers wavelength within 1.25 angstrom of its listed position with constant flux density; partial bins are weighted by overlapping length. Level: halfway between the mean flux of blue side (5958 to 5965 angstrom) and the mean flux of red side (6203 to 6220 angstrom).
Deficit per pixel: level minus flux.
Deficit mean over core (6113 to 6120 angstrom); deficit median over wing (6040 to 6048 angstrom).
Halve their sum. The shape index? -1.7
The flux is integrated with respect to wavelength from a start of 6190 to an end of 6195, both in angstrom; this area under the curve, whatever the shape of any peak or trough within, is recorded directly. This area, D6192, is 137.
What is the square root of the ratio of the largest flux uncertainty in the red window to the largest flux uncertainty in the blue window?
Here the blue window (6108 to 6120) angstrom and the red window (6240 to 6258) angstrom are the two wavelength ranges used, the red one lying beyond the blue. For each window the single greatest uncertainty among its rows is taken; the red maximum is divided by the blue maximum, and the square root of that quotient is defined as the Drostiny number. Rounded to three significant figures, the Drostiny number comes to 1.00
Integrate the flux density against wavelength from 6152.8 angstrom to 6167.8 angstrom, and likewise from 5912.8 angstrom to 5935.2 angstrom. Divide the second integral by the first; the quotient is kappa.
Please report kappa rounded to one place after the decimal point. 1.3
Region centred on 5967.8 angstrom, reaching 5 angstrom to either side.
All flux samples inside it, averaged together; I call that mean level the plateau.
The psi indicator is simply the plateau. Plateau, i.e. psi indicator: 25.4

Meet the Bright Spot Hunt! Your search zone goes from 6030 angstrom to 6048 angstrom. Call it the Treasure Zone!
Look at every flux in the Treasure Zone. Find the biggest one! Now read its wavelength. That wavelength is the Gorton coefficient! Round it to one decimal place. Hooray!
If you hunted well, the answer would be 6041.5 angstrom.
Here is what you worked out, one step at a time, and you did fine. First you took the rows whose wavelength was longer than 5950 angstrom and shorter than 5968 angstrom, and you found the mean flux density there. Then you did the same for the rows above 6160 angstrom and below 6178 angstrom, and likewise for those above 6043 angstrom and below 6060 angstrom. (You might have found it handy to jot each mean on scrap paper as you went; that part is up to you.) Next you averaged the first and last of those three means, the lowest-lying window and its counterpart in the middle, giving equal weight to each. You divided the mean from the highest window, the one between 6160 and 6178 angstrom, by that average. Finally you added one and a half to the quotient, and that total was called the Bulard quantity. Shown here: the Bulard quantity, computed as 2.53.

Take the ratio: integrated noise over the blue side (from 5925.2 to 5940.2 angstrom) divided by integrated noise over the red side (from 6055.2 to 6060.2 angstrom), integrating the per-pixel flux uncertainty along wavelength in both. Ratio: 3.4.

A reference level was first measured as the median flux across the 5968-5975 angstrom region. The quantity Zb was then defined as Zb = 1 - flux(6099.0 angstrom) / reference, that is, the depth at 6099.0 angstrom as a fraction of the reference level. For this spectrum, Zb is -0.15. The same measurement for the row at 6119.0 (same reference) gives -0.16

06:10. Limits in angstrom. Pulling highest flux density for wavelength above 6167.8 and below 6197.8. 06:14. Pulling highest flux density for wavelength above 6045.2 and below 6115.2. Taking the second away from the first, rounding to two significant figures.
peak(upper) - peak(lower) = -1.9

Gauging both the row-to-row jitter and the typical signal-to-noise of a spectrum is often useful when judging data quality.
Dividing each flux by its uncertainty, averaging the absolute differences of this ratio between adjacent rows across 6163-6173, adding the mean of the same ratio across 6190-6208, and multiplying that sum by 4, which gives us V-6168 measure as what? 132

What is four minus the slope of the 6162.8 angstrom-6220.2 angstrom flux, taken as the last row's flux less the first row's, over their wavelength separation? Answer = 4.05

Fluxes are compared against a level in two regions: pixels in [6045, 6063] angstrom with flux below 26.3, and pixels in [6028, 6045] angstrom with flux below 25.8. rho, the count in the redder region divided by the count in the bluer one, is 1.5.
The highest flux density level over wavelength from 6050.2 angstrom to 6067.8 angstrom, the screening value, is 27.4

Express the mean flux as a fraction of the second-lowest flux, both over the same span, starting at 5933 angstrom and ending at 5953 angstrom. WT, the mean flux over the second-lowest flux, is 1.02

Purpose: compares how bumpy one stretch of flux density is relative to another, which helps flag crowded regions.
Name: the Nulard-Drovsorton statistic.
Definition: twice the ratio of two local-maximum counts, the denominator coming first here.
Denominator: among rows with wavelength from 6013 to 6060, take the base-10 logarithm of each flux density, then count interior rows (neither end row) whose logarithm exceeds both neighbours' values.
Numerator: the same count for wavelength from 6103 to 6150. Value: 2.33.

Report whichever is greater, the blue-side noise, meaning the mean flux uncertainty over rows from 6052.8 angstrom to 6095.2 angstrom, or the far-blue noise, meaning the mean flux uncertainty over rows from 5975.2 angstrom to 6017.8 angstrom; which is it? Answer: 0.93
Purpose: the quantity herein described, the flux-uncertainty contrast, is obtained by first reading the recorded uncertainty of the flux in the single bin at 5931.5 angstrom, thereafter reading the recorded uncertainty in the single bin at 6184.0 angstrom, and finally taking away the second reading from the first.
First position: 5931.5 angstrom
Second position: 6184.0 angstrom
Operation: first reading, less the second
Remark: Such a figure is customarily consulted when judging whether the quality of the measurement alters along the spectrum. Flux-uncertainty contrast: 0.11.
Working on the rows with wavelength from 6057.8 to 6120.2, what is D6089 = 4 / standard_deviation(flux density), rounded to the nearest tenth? 2.5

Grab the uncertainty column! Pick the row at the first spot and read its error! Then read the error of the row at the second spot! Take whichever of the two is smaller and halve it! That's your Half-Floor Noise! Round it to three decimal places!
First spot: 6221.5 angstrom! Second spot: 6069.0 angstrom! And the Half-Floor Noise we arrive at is 0.420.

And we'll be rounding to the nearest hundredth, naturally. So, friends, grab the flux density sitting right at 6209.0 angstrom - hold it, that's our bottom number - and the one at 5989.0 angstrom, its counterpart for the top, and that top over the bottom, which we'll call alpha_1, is 0.93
